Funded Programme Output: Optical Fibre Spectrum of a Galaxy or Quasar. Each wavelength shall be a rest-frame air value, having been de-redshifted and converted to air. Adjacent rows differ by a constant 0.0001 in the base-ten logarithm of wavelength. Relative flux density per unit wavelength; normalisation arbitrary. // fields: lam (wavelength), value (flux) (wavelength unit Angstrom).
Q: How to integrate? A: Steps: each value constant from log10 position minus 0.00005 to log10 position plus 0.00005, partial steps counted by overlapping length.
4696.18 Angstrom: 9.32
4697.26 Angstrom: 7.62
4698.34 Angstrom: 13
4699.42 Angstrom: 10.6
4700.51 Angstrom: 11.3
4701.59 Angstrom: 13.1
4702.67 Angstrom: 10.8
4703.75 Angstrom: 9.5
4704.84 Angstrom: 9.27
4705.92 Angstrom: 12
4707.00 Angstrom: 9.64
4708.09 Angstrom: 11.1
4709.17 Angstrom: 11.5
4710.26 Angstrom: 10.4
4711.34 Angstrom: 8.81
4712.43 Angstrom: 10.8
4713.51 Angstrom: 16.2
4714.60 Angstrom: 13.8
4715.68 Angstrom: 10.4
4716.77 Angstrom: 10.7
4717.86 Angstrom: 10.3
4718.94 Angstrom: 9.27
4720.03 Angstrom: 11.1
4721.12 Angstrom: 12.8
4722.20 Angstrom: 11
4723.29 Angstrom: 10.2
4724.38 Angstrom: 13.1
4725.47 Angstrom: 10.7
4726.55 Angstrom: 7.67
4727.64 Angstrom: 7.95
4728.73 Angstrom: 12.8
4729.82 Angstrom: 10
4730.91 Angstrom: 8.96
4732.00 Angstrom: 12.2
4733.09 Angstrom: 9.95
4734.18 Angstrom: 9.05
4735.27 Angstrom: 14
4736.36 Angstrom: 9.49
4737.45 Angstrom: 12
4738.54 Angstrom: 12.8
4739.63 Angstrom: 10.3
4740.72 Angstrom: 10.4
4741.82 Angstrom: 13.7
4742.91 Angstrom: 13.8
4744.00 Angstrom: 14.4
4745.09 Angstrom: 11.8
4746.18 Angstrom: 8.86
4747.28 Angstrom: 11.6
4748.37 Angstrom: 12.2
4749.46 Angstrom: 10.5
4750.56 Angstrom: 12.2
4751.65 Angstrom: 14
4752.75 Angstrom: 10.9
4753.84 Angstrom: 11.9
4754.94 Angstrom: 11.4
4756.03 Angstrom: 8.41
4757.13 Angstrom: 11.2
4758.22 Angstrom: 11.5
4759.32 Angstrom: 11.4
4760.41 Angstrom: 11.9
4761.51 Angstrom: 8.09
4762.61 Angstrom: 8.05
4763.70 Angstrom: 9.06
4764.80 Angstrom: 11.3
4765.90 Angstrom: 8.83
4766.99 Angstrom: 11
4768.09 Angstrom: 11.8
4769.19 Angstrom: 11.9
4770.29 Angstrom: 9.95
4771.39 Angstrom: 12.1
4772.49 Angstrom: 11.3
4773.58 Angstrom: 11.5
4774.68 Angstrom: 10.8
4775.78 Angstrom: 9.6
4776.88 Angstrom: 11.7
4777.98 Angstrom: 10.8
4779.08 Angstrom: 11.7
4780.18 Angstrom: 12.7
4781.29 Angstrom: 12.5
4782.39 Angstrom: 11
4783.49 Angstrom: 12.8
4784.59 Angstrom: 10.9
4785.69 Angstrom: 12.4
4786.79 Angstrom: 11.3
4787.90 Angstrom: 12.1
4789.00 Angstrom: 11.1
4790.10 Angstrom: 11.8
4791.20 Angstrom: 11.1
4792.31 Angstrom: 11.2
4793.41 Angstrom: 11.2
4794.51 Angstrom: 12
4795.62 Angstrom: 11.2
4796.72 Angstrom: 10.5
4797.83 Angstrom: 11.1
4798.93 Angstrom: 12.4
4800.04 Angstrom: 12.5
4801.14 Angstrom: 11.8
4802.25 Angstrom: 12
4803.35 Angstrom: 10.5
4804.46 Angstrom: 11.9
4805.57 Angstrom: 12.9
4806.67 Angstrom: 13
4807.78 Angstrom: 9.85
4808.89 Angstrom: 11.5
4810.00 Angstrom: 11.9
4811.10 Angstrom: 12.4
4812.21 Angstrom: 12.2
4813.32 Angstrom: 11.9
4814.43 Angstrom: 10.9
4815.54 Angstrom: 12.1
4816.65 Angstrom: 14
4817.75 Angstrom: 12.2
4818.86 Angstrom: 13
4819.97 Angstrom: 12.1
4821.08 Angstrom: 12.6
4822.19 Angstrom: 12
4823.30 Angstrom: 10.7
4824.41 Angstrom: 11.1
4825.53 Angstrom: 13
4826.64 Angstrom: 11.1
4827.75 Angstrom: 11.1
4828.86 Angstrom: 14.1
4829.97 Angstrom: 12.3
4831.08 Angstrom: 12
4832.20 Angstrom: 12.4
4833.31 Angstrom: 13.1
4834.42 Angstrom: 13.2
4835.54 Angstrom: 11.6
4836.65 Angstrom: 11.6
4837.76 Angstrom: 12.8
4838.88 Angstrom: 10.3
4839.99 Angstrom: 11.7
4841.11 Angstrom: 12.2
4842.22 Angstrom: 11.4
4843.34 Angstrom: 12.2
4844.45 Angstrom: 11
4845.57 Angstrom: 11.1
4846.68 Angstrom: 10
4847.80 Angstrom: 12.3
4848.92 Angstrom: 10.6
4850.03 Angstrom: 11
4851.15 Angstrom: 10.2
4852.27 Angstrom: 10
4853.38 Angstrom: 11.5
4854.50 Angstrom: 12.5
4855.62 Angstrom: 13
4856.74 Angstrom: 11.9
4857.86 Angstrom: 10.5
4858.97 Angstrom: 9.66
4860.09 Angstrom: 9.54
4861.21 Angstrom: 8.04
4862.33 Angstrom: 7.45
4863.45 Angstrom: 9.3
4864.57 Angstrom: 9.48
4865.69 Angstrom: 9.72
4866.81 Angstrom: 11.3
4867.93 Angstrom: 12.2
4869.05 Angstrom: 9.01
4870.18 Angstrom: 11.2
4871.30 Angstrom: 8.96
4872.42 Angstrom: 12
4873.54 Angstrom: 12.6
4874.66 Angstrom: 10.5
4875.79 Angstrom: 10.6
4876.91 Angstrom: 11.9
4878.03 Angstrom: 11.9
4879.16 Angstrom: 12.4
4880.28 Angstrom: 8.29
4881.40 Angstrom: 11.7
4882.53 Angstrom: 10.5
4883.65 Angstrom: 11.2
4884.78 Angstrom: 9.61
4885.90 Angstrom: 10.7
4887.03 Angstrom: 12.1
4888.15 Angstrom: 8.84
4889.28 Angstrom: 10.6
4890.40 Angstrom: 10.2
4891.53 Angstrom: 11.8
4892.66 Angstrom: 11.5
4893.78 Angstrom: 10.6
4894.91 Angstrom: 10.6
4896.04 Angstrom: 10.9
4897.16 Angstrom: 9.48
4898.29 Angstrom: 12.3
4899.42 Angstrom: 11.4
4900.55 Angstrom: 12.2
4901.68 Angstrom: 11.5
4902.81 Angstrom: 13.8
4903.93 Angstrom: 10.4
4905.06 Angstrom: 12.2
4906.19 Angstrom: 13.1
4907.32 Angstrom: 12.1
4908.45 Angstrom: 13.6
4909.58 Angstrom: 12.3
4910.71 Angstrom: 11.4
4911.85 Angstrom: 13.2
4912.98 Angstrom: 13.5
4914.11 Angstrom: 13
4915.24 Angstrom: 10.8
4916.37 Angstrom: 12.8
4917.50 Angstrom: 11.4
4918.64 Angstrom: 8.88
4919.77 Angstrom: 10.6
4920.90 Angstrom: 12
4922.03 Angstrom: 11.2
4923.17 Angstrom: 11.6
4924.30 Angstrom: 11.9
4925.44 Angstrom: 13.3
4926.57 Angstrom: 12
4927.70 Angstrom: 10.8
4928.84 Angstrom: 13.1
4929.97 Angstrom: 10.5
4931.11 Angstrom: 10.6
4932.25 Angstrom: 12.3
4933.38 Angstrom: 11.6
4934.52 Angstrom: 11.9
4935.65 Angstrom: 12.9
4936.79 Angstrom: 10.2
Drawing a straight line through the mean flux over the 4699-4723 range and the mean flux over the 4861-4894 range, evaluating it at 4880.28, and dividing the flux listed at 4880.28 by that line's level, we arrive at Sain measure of 0.79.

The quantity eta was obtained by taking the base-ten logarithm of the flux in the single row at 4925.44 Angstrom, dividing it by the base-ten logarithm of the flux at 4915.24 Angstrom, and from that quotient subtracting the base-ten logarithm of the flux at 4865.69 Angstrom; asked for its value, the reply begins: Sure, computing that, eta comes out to 0.10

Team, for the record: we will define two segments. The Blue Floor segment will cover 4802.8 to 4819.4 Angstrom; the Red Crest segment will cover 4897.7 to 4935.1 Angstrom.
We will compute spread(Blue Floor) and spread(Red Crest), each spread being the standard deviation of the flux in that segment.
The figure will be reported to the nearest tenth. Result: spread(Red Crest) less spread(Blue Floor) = 0.1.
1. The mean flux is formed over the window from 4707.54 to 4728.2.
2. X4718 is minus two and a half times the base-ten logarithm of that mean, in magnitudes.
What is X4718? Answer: -2.60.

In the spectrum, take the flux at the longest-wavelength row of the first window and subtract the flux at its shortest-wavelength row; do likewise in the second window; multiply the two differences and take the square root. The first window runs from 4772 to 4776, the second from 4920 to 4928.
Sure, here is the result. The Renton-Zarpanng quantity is 1.4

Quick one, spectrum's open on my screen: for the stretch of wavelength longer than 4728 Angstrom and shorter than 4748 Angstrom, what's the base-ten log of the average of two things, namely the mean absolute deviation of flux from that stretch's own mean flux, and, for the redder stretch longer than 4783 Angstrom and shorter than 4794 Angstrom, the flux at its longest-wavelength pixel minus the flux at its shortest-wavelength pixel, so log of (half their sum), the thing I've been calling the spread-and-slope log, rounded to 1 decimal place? -2.0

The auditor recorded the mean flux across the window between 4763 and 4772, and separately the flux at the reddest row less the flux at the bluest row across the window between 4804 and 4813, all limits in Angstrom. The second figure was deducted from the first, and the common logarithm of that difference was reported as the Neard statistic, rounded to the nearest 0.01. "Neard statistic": 1.02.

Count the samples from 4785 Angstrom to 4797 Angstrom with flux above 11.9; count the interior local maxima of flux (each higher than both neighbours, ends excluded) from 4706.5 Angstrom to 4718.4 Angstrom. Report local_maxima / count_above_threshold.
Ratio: 1.0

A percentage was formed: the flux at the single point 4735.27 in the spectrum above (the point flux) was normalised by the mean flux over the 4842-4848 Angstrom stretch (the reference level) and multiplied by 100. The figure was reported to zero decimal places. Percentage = 124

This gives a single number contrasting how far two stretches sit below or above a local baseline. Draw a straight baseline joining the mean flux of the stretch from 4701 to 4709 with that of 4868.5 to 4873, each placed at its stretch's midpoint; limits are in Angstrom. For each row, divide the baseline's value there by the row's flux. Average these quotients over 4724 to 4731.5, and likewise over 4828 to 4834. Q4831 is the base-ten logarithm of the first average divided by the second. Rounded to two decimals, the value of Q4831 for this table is 0.13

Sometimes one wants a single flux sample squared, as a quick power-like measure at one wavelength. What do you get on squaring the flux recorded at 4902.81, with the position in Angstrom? 190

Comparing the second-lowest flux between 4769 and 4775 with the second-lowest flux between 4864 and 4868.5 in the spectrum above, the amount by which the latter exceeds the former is -1.1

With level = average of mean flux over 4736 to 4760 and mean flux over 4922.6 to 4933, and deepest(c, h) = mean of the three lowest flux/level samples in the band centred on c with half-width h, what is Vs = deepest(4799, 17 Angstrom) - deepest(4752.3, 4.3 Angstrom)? 0.03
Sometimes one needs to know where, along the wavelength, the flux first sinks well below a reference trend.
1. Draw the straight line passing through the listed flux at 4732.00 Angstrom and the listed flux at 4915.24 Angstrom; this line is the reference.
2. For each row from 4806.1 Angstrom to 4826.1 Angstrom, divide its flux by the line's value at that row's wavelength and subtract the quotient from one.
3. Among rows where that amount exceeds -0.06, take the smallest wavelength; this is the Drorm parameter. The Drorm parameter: 4807.78 Angstrom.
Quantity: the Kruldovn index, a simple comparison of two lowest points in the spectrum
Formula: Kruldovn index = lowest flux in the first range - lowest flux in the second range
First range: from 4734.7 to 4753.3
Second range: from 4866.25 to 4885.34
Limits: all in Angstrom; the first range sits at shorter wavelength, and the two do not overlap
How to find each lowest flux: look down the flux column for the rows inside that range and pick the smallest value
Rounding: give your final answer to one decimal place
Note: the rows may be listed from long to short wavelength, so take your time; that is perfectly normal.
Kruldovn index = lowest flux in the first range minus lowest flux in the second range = 0.6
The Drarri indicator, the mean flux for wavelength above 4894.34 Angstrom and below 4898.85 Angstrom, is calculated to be 10.8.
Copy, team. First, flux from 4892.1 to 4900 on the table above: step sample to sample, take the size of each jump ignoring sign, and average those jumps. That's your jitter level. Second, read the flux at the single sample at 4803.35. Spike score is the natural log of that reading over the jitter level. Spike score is 2.30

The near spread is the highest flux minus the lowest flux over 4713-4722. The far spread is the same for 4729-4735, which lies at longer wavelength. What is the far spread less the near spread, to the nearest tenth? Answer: -3.7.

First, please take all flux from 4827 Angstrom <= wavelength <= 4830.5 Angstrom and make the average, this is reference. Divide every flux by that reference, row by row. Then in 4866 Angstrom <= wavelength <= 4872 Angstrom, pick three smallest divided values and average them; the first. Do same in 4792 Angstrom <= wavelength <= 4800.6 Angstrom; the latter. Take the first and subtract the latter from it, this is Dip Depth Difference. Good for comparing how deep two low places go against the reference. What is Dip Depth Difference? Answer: -0.10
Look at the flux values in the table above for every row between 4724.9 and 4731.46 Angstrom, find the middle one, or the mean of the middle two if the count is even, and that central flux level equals 9.5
